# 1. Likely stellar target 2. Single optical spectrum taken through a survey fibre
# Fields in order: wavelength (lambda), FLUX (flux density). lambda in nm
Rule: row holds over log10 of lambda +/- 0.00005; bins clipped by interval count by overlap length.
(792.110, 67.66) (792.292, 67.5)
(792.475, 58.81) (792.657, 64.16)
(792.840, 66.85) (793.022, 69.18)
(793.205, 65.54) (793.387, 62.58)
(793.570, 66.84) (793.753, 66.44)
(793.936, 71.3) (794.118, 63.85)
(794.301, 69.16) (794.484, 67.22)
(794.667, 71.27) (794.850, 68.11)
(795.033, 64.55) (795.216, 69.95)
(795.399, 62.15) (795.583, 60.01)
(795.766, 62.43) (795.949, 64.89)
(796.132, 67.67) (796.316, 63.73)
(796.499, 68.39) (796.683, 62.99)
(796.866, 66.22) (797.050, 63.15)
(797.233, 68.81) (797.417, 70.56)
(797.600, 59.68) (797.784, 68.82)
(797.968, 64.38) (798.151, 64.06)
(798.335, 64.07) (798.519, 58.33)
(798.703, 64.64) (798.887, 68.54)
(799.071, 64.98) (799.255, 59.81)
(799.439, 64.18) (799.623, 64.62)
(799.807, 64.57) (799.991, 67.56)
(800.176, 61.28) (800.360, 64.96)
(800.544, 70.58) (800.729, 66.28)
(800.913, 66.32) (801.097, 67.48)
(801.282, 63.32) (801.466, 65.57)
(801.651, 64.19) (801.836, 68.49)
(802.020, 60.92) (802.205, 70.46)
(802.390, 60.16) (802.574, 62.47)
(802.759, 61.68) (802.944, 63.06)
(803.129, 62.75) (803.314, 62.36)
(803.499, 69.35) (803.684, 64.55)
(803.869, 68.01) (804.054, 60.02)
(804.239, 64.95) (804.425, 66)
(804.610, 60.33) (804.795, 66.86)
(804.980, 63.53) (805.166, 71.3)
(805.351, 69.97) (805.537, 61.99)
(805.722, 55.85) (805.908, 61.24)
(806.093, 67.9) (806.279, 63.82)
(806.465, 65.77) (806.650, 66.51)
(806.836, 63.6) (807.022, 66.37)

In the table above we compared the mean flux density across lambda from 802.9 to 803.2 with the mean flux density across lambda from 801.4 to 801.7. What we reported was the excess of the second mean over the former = 2.0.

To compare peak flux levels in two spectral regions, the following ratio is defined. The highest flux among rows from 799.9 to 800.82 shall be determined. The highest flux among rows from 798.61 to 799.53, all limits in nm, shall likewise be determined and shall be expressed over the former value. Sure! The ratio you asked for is 0.97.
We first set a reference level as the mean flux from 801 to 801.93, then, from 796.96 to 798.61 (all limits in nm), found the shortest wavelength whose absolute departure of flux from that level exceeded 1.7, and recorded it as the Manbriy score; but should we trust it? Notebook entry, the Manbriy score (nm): 797.050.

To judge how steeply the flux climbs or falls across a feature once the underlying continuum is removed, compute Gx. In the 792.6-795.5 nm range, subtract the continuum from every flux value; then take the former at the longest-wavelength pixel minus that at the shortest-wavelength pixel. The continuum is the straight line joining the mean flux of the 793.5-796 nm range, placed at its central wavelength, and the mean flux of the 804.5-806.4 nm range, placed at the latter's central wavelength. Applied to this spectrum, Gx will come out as -1.5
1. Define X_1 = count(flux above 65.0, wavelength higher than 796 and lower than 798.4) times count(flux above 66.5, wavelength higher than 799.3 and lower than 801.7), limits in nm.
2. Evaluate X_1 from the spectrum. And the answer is 18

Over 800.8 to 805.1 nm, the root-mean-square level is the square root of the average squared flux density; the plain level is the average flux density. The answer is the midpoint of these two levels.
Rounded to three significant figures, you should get 64.5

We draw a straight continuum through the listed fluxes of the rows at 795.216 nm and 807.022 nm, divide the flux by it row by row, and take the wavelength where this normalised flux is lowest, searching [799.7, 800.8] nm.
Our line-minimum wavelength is 800.176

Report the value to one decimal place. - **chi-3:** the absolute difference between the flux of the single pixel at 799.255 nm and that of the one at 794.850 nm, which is 8.3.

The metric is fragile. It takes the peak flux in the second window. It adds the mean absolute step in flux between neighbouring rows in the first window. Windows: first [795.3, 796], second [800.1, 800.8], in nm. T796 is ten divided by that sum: 0.137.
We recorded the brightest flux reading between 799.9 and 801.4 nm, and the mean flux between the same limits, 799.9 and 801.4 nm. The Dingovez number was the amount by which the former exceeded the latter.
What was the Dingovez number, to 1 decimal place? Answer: 4.6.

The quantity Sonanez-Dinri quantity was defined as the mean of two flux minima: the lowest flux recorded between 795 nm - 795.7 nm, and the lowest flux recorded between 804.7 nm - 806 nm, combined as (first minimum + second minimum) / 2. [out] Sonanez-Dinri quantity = 58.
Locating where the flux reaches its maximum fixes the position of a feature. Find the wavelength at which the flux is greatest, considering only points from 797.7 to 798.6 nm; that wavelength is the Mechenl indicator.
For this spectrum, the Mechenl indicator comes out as 797.784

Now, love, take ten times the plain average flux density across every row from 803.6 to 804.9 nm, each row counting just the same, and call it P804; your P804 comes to 644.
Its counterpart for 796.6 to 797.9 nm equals 657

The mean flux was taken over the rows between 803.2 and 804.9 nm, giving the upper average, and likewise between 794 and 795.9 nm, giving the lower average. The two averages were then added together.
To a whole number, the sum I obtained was 131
